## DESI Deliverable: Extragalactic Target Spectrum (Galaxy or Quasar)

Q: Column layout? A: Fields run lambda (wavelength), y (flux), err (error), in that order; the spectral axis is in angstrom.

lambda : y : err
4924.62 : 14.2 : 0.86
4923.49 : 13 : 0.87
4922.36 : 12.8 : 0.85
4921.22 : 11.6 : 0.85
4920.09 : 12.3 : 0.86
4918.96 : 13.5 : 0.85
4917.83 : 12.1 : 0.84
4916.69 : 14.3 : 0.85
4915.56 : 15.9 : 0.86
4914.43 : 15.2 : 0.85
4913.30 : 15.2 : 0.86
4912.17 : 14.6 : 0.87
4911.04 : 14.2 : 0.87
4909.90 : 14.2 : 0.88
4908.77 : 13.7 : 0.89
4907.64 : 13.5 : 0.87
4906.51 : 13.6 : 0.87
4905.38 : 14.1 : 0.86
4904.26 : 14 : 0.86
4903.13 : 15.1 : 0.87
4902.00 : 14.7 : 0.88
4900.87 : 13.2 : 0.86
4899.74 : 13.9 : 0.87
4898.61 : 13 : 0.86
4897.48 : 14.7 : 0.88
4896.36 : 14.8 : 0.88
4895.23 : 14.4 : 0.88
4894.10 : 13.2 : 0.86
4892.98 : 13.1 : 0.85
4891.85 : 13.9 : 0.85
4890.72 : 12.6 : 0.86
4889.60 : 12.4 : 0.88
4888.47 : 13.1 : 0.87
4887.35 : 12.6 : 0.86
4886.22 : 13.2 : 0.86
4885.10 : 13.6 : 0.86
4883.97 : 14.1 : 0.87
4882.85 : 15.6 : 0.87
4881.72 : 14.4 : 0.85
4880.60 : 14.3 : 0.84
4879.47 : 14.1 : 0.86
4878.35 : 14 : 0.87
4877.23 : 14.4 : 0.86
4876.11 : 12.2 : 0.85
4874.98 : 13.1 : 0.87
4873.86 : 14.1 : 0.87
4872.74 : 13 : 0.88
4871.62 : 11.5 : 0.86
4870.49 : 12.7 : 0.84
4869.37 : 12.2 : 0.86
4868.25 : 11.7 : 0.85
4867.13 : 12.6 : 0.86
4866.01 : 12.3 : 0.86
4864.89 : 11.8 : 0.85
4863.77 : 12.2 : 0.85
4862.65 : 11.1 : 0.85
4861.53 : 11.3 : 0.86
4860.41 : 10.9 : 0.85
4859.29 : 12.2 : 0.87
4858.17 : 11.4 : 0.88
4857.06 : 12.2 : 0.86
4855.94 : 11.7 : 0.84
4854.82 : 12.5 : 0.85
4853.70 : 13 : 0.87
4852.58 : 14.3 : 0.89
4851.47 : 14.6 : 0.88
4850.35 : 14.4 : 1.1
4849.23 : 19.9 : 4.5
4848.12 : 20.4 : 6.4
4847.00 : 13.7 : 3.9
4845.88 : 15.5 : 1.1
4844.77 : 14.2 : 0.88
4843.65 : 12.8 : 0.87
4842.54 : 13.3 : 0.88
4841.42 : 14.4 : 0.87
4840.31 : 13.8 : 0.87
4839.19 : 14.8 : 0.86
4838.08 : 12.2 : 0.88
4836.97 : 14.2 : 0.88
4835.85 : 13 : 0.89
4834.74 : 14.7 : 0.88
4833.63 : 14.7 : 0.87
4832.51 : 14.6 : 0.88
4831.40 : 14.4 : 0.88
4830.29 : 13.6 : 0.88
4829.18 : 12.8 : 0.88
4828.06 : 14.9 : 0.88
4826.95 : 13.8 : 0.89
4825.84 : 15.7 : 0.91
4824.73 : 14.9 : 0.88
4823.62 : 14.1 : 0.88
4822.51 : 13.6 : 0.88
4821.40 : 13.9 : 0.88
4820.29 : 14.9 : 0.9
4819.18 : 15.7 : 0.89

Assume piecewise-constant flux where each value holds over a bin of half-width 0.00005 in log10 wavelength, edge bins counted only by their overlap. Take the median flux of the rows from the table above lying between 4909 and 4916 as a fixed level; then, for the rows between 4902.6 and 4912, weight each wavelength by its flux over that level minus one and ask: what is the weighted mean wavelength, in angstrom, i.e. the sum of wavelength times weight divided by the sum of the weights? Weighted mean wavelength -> 4907.6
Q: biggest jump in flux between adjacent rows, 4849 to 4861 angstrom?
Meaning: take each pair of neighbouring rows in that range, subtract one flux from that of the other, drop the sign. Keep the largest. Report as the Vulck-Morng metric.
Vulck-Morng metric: 5.50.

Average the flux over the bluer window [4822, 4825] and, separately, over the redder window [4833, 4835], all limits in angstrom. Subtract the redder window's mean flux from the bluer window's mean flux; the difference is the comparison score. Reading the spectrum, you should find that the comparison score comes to -0.5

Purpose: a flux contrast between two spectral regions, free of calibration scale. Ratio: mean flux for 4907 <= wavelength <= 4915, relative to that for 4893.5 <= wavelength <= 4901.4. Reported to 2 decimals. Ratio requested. 1.03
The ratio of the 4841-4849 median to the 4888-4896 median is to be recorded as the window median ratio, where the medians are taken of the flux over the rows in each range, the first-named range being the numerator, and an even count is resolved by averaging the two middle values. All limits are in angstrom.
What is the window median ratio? 1.08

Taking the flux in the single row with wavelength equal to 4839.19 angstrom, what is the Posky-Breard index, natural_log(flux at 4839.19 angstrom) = 2.69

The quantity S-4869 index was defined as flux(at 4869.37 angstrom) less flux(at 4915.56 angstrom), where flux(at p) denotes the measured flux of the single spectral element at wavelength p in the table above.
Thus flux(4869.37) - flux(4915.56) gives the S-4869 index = -3.7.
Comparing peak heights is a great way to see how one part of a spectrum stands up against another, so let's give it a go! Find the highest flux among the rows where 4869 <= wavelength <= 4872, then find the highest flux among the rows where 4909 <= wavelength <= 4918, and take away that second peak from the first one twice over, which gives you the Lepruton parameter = -19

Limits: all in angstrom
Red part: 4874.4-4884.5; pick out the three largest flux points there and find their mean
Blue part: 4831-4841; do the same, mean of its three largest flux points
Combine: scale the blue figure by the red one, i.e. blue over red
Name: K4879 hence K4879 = 1.00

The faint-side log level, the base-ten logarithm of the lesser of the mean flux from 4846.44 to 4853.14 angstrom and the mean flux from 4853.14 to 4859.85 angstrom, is 1.085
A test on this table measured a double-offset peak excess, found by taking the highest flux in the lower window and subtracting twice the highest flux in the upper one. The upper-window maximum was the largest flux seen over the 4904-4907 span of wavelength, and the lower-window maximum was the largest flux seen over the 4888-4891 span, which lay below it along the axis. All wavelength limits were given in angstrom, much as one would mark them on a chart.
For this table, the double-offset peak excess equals -15.1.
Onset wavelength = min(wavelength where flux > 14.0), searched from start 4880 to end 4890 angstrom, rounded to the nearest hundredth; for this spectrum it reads 4880.60 angstrom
